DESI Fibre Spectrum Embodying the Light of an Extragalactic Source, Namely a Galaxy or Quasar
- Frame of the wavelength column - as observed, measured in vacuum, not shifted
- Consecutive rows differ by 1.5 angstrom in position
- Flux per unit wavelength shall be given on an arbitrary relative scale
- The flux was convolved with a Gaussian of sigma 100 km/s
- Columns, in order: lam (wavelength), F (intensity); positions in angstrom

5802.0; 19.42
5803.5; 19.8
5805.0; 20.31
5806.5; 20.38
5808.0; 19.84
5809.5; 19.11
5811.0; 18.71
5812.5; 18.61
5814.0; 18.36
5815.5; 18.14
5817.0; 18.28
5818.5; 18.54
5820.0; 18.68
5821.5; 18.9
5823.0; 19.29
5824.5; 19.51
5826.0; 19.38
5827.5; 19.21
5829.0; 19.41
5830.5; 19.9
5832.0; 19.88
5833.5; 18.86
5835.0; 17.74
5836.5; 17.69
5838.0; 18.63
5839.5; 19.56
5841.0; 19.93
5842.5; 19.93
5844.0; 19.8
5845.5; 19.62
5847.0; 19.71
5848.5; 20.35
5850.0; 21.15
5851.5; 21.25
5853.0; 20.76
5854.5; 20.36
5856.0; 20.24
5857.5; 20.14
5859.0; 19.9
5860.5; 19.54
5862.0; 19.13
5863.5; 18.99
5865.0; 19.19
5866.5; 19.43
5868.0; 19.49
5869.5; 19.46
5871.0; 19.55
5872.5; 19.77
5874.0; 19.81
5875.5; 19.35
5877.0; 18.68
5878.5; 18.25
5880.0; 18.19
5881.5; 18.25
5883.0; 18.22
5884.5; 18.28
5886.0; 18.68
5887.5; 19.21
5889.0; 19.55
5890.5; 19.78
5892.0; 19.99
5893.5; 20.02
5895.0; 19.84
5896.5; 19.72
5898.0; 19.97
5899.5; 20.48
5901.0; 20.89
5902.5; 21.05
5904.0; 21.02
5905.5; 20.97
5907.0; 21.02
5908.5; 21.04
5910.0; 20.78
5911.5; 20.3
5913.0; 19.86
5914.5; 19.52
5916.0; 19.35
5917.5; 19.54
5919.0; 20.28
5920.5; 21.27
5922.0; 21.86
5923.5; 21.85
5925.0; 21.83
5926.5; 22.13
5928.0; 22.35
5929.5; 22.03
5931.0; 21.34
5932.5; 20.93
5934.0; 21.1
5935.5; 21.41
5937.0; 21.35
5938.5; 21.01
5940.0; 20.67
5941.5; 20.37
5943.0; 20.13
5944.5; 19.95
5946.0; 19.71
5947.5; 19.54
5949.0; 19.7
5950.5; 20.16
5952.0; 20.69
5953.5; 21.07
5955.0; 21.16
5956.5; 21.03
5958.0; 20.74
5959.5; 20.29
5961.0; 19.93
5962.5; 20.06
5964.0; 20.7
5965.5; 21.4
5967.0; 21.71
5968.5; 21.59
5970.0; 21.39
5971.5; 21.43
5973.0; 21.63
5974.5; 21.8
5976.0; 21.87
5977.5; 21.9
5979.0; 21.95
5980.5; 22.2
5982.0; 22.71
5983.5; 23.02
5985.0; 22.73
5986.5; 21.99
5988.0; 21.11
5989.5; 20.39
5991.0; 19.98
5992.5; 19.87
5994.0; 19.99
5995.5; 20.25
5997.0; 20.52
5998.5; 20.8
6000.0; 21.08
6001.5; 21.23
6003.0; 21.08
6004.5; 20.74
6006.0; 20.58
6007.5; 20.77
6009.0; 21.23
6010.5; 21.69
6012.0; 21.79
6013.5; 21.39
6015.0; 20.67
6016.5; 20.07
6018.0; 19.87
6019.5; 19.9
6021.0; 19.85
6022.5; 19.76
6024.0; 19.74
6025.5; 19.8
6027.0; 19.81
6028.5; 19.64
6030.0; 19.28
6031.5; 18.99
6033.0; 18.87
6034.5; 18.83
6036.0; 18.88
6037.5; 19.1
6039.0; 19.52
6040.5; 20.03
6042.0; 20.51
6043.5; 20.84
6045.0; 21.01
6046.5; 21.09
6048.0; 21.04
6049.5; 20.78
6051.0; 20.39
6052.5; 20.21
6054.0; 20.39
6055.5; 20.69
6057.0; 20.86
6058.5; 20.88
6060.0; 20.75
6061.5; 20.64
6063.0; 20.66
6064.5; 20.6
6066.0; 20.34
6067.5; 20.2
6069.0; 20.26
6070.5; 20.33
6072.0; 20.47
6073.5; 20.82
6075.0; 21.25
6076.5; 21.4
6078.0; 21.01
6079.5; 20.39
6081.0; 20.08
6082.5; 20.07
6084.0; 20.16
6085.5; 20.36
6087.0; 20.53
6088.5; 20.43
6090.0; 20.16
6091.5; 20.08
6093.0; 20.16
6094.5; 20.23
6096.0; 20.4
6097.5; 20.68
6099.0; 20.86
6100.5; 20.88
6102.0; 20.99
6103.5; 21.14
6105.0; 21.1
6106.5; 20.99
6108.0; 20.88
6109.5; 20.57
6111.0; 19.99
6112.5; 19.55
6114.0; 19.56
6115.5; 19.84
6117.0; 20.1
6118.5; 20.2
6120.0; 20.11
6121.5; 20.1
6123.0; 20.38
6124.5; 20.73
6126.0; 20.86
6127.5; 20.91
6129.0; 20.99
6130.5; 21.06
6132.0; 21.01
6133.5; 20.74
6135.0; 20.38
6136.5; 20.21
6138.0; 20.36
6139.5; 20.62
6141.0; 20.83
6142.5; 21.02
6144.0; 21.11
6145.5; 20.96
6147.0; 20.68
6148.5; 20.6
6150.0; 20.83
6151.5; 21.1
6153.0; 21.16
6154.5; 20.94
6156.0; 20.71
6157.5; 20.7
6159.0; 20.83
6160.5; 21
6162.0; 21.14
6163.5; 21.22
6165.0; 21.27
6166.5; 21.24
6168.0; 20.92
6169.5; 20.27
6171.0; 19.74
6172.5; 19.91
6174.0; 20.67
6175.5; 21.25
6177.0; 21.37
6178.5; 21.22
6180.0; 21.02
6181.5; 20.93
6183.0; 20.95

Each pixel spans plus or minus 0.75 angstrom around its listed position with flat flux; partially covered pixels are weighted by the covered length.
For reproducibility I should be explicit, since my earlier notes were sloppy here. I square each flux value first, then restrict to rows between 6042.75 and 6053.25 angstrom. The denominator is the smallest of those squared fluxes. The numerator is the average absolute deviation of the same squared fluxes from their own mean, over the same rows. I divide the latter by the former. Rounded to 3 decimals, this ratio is 0.027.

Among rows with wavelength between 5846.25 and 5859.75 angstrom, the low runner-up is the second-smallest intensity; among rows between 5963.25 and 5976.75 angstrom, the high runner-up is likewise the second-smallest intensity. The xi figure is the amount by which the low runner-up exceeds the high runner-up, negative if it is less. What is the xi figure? -1.5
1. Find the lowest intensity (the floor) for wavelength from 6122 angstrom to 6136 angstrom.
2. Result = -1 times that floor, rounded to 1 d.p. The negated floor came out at -20.4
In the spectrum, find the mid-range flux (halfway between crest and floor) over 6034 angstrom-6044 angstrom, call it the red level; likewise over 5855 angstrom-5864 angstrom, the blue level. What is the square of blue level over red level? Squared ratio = 0.98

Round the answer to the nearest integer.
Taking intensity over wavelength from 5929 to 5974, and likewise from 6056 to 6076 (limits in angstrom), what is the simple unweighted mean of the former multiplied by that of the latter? 429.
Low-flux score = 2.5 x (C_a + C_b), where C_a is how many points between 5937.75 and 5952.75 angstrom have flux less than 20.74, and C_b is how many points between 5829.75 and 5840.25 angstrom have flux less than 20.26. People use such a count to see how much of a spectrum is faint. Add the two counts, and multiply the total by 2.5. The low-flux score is 40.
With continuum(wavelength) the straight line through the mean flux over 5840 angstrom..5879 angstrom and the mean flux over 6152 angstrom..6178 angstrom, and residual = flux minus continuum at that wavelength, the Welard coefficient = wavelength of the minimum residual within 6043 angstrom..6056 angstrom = 6052.5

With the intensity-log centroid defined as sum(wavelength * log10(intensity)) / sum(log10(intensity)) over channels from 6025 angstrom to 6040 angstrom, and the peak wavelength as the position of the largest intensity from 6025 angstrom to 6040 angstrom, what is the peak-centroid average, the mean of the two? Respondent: 6029.6 angstrom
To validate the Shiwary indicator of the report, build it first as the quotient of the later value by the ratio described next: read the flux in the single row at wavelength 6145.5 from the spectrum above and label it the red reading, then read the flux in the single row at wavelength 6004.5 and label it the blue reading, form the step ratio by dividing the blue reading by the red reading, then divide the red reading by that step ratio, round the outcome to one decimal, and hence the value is 21.2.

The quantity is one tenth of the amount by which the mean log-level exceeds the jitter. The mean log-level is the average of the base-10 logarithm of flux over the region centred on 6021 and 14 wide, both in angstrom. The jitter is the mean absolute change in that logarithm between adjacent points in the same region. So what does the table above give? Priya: 0.130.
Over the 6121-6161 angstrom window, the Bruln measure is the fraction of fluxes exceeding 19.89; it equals 1.00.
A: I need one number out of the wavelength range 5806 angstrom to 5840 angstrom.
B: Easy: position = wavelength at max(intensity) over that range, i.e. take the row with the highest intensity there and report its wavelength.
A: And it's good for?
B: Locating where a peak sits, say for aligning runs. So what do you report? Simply 5806.5 angstrom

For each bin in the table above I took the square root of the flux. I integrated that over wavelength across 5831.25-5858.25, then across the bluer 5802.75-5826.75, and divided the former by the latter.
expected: 1.1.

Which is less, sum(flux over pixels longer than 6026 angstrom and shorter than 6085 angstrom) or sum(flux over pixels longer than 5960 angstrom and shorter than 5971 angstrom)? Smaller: 147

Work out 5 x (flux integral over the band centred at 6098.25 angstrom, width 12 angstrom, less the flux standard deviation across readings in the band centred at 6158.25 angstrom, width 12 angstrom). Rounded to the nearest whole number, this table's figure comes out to 1239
